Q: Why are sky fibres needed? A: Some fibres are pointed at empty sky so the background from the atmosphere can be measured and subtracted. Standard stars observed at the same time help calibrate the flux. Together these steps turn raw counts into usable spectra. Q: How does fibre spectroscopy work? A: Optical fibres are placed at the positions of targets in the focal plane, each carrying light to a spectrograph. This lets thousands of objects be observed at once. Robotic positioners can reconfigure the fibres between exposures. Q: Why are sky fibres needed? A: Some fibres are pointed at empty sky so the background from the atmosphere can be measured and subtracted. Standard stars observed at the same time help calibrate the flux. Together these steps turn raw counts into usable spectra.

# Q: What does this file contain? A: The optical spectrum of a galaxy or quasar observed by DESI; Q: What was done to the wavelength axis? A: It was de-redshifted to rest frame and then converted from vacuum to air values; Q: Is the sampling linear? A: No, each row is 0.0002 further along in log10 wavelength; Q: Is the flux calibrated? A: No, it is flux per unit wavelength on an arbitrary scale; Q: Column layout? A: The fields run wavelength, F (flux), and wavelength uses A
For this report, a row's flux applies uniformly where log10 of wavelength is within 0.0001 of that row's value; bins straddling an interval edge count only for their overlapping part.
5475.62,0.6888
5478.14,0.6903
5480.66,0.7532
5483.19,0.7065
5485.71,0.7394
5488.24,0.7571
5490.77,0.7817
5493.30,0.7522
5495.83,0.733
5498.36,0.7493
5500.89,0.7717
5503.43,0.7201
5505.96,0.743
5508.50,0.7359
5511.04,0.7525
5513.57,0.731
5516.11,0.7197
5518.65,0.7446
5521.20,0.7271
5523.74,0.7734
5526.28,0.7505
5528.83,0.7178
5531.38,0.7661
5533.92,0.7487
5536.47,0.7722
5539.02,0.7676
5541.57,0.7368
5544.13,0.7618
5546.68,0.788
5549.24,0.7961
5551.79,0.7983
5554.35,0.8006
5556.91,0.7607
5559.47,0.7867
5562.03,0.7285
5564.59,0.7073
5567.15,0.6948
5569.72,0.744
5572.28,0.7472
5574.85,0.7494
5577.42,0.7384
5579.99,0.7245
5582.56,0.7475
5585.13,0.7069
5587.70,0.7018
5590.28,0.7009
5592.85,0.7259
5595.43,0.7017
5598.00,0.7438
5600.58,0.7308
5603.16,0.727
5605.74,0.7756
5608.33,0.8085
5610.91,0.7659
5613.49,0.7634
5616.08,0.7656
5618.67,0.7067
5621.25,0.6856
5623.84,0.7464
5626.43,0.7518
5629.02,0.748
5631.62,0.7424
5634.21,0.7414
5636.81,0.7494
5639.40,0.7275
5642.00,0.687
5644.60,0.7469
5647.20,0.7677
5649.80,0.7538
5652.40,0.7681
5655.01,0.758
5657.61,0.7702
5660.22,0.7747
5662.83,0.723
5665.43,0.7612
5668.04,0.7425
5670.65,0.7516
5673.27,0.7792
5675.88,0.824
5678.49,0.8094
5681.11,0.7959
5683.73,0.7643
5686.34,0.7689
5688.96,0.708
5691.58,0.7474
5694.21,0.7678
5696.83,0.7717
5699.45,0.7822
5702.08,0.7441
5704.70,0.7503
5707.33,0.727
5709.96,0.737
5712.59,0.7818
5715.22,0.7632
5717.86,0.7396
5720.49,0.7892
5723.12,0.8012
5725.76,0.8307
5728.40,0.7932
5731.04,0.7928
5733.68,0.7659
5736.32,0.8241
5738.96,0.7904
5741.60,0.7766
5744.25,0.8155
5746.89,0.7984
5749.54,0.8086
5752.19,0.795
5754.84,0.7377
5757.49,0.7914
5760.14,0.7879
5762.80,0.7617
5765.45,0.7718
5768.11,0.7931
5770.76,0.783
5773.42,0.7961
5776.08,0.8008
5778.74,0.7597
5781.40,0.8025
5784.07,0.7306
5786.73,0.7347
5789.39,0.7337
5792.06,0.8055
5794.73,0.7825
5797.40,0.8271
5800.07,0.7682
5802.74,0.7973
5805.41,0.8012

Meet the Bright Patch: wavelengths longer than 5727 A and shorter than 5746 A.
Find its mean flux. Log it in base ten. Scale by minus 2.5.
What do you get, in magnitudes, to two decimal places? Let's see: 0.25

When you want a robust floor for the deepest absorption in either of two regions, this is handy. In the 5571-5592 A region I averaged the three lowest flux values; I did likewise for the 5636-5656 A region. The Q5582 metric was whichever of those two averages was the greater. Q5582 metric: 0.720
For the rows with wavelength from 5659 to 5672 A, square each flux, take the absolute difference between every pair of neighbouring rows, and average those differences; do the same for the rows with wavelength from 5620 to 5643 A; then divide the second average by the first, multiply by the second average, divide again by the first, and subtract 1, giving -0.6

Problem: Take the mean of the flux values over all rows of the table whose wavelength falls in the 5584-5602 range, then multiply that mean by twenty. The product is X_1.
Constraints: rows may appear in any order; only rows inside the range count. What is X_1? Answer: 14.3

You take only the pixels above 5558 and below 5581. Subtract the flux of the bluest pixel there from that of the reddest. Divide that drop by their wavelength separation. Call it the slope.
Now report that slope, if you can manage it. -0.0030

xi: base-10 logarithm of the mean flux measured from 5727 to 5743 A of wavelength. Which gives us -0.102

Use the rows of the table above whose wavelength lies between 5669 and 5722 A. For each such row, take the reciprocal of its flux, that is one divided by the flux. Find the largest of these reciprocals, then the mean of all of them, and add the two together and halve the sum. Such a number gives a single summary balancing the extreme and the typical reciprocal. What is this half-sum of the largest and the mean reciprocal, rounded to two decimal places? 1.36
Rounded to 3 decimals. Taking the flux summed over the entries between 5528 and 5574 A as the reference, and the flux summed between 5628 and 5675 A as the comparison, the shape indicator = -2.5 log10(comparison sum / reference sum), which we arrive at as 0.010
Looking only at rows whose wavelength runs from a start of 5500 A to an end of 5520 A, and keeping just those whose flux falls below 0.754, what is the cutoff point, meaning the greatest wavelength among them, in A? 5518.65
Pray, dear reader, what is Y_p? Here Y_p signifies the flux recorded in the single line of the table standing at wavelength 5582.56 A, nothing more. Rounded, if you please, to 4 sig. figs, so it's 0.7475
